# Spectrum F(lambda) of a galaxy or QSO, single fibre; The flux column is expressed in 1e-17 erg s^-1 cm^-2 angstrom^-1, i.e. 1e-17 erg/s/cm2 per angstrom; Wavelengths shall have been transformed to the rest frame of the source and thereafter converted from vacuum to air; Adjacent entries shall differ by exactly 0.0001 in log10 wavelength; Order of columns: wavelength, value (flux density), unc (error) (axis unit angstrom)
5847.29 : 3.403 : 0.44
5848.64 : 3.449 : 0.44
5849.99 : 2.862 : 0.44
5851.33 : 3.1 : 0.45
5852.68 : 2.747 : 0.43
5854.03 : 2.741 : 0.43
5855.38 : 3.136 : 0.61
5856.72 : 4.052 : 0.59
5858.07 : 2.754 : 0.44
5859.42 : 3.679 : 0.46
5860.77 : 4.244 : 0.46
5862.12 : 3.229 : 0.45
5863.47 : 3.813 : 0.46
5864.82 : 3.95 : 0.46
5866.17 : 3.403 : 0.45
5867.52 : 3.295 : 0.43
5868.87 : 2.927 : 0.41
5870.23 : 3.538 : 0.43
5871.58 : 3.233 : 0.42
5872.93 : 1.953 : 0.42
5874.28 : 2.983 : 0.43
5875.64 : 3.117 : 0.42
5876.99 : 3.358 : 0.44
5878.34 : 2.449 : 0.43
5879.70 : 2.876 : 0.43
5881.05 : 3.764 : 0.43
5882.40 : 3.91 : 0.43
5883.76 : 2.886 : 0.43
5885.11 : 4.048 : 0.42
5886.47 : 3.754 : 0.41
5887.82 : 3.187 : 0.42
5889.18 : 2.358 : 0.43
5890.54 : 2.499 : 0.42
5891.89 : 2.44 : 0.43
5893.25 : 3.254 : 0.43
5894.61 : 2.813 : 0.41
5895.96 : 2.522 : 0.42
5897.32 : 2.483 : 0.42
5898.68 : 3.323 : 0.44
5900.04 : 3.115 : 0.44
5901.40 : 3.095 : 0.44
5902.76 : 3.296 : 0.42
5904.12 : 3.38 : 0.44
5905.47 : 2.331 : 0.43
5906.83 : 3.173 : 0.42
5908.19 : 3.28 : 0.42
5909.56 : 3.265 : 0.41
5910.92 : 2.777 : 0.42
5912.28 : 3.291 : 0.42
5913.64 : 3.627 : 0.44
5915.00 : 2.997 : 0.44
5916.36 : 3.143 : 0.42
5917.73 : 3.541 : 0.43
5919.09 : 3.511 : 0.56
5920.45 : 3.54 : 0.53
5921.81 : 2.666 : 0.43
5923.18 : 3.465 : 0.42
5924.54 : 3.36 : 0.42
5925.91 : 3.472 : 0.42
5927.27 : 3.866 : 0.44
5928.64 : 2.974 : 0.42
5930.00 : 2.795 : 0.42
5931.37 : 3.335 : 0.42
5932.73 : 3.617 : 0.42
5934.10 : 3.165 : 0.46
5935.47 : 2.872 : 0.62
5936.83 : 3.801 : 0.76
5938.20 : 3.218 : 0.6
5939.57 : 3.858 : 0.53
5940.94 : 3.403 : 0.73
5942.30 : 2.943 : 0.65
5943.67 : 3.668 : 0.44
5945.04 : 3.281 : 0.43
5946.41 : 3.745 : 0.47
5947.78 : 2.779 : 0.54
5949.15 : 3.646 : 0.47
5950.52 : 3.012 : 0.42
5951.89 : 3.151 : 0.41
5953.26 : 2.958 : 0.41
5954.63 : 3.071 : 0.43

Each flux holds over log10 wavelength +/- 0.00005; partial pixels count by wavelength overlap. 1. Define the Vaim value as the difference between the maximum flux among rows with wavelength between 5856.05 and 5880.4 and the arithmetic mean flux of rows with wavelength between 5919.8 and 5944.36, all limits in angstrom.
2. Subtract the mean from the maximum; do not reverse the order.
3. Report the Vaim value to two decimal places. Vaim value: 0.91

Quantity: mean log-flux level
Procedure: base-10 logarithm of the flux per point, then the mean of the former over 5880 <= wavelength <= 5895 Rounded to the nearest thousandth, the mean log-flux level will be 0.494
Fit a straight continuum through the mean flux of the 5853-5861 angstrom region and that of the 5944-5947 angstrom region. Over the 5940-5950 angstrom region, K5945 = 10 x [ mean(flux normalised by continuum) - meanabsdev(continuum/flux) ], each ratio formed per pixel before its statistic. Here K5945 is 8.55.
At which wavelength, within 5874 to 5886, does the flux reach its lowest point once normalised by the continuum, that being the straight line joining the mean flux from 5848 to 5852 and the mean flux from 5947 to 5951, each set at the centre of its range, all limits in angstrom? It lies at 5878.34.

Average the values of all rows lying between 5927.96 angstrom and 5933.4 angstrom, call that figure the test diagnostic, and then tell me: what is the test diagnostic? 3.18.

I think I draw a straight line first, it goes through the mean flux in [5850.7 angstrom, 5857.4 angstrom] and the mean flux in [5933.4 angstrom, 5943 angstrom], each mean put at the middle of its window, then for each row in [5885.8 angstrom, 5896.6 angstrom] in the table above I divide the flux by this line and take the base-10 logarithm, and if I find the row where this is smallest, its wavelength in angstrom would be 5889.18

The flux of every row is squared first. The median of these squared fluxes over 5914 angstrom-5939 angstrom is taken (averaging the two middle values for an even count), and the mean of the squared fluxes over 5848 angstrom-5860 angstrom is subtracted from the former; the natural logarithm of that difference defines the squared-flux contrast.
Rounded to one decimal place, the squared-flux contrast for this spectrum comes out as 0.0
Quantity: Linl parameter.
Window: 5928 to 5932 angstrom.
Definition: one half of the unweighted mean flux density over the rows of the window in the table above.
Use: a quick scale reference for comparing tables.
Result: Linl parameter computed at 1.52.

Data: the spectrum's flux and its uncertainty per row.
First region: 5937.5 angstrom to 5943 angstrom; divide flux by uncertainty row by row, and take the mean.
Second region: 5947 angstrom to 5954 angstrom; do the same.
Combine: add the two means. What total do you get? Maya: 12.5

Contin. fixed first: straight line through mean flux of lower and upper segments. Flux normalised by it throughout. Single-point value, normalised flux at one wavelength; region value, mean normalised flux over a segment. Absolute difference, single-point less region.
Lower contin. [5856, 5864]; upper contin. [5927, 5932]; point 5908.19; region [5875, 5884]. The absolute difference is 0.07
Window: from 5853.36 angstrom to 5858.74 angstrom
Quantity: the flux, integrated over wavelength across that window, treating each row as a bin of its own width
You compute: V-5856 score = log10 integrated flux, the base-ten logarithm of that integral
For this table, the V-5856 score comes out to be 1.23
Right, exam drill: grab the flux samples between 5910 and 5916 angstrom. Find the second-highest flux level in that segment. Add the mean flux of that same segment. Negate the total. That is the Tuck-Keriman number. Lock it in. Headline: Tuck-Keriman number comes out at -6.5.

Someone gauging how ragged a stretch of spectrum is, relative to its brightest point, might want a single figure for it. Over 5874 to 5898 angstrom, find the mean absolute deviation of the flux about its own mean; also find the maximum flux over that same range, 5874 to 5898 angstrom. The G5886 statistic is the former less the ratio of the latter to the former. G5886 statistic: -8.5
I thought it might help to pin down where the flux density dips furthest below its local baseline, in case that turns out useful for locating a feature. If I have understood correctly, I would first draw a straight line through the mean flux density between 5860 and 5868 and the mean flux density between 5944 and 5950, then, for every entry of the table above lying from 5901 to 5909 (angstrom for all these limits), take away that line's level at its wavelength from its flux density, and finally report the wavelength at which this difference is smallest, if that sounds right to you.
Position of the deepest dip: 5905.47 angstrom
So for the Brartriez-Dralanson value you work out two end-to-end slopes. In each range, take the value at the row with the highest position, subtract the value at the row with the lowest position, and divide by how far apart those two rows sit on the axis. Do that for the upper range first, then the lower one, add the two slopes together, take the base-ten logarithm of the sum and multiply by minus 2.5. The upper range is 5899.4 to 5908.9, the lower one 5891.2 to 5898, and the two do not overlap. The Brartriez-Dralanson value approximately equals 3.9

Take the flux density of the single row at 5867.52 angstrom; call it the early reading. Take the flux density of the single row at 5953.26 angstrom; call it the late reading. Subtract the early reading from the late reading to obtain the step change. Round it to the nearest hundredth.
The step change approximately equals -0.34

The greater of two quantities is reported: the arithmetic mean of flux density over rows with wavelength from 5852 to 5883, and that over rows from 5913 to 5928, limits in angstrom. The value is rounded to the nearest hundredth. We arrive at 3.38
